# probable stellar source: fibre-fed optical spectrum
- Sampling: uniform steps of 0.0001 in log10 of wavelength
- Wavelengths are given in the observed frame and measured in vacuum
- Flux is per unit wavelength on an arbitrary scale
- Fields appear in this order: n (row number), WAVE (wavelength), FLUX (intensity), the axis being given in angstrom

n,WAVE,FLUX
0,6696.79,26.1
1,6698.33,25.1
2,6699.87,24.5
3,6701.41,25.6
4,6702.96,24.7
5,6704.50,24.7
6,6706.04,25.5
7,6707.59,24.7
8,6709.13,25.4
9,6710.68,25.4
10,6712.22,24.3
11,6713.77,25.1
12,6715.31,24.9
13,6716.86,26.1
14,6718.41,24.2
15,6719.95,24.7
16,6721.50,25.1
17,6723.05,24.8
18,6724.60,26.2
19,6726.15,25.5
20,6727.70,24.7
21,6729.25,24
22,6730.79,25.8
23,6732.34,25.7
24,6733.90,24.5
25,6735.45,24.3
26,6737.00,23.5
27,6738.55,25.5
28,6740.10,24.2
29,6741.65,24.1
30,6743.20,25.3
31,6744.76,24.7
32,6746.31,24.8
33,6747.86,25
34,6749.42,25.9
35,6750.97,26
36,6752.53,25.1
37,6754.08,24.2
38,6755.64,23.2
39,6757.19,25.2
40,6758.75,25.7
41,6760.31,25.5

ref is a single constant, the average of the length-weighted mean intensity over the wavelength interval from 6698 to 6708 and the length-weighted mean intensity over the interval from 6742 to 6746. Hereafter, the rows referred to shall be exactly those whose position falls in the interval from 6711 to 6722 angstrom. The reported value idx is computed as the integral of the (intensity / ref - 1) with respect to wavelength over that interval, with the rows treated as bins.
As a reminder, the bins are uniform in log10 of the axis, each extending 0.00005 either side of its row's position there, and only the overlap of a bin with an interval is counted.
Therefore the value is 0.00 angstrom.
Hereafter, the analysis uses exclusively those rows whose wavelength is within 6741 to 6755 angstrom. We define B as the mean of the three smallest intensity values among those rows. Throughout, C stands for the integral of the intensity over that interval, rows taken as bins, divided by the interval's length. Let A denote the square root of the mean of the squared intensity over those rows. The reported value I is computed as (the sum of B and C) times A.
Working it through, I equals 1234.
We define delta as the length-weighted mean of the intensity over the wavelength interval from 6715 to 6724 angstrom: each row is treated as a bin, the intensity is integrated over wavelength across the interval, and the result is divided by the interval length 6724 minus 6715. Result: 25.0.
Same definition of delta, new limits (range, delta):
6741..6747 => 24.7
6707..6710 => 25.1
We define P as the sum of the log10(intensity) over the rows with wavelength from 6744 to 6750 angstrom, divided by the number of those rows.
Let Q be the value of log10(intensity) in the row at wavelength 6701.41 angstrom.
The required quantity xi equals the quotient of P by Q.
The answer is 0.99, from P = 1.40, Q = 1.41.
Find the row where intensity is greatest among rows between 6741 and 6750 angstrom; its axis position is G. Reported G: 6749.42 angstrom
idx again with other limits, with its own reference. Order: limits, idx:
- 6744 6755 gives 0.07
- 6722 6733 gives 0.14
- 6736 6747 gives -0.15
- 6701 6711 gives 0.08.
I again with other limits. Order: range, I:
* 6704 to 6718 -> 1248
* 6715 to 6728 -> 1249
